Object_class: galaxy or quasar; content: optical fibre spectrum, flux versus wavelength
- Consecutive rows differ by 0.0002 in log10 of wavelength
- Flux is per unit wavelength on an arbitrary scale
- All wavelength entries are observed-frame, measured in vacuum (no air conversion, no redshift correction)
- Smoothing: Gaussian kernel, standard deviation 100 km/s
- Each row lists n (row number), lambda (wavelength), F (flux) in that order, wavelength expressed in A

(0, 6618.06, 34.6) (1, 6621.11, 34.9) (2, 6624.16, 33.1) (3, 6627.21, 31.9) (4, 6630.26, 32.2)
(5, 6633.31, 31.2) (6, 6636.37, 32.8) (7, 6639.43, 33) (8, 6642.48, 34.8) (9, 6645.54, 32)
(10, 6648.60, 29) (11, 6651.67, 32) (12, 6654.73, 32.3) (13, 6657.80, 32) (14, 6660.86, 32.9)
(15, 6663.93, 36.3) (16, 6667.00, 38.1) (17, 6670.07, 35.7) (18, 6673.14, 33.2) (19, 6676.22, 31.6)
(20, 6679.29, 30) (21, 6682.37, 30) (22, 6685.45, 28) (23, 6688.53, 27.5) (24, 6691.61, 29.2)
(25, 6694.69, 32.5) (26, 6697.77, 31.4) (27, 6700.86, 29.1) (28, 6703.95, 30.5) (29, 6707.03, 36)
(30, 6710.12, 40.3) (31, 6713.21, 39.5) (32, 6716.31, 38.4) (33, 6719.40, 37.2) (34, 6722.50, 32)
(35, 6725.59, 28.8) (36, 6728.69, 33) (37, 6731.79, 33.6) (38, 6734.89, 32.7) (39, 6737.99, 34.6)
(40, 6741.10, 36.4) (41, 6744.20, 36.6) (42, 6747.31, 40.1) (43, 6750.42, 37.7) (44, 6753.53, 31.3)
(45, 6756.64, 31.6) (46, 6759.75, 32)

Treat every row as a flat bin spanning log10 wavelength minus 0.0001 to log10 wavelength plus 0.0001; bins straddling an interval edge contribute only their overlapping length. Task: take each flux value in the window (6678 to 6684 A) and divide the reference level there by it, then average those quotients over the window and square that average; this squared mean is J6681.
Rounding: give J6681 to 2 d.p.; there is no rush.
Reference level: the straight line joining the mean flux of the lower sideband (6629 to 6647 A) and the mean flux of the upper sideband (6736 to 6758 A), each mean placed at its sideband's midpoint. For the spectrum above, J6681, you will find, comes 1.27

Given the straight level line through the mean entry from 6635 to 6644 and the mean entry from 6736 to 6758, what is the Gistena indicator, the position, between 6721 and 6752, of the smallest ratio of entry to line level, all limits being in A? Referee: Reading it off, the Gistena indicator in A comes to 6725.59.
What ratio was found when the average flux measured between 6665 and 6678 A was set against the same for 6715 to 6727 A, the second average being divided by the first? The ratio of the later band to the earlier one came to 0.98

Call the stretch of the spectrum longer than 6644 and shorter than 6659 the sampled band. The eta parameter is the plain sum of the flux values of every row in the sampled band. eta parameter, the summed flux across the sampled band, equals 157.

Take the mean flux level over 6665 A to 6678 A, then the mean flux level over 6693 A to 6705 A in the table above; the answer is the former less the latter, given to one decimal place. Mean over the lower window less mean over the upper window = 3.8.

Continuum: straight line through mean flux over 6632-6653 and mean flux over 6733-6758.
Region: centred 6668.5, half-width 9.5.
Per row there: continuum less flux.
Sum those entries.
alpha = -11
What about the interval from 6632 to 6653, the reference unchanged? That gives 0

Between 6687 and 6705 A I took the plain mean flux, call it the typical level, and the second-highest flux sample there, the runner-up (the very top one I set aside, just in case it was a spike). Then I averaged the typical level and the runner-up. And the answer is 31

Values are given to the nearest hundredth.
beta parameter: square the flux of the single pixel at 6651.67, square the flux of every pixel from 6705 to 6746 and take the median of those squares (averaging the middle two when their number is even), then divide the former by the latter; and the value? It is 0.79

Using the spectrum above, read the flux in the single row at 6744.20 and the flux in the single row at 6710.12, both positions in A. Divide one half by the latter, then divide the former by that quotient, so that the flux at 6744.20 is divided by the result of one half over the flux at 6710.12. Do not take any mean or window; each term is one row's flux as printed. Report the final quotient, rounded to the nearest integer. 2950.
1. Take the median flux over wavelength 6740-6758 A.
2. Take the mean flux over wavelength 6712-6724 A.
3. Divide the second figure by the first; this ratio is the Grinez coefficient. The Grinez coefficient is 1.01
